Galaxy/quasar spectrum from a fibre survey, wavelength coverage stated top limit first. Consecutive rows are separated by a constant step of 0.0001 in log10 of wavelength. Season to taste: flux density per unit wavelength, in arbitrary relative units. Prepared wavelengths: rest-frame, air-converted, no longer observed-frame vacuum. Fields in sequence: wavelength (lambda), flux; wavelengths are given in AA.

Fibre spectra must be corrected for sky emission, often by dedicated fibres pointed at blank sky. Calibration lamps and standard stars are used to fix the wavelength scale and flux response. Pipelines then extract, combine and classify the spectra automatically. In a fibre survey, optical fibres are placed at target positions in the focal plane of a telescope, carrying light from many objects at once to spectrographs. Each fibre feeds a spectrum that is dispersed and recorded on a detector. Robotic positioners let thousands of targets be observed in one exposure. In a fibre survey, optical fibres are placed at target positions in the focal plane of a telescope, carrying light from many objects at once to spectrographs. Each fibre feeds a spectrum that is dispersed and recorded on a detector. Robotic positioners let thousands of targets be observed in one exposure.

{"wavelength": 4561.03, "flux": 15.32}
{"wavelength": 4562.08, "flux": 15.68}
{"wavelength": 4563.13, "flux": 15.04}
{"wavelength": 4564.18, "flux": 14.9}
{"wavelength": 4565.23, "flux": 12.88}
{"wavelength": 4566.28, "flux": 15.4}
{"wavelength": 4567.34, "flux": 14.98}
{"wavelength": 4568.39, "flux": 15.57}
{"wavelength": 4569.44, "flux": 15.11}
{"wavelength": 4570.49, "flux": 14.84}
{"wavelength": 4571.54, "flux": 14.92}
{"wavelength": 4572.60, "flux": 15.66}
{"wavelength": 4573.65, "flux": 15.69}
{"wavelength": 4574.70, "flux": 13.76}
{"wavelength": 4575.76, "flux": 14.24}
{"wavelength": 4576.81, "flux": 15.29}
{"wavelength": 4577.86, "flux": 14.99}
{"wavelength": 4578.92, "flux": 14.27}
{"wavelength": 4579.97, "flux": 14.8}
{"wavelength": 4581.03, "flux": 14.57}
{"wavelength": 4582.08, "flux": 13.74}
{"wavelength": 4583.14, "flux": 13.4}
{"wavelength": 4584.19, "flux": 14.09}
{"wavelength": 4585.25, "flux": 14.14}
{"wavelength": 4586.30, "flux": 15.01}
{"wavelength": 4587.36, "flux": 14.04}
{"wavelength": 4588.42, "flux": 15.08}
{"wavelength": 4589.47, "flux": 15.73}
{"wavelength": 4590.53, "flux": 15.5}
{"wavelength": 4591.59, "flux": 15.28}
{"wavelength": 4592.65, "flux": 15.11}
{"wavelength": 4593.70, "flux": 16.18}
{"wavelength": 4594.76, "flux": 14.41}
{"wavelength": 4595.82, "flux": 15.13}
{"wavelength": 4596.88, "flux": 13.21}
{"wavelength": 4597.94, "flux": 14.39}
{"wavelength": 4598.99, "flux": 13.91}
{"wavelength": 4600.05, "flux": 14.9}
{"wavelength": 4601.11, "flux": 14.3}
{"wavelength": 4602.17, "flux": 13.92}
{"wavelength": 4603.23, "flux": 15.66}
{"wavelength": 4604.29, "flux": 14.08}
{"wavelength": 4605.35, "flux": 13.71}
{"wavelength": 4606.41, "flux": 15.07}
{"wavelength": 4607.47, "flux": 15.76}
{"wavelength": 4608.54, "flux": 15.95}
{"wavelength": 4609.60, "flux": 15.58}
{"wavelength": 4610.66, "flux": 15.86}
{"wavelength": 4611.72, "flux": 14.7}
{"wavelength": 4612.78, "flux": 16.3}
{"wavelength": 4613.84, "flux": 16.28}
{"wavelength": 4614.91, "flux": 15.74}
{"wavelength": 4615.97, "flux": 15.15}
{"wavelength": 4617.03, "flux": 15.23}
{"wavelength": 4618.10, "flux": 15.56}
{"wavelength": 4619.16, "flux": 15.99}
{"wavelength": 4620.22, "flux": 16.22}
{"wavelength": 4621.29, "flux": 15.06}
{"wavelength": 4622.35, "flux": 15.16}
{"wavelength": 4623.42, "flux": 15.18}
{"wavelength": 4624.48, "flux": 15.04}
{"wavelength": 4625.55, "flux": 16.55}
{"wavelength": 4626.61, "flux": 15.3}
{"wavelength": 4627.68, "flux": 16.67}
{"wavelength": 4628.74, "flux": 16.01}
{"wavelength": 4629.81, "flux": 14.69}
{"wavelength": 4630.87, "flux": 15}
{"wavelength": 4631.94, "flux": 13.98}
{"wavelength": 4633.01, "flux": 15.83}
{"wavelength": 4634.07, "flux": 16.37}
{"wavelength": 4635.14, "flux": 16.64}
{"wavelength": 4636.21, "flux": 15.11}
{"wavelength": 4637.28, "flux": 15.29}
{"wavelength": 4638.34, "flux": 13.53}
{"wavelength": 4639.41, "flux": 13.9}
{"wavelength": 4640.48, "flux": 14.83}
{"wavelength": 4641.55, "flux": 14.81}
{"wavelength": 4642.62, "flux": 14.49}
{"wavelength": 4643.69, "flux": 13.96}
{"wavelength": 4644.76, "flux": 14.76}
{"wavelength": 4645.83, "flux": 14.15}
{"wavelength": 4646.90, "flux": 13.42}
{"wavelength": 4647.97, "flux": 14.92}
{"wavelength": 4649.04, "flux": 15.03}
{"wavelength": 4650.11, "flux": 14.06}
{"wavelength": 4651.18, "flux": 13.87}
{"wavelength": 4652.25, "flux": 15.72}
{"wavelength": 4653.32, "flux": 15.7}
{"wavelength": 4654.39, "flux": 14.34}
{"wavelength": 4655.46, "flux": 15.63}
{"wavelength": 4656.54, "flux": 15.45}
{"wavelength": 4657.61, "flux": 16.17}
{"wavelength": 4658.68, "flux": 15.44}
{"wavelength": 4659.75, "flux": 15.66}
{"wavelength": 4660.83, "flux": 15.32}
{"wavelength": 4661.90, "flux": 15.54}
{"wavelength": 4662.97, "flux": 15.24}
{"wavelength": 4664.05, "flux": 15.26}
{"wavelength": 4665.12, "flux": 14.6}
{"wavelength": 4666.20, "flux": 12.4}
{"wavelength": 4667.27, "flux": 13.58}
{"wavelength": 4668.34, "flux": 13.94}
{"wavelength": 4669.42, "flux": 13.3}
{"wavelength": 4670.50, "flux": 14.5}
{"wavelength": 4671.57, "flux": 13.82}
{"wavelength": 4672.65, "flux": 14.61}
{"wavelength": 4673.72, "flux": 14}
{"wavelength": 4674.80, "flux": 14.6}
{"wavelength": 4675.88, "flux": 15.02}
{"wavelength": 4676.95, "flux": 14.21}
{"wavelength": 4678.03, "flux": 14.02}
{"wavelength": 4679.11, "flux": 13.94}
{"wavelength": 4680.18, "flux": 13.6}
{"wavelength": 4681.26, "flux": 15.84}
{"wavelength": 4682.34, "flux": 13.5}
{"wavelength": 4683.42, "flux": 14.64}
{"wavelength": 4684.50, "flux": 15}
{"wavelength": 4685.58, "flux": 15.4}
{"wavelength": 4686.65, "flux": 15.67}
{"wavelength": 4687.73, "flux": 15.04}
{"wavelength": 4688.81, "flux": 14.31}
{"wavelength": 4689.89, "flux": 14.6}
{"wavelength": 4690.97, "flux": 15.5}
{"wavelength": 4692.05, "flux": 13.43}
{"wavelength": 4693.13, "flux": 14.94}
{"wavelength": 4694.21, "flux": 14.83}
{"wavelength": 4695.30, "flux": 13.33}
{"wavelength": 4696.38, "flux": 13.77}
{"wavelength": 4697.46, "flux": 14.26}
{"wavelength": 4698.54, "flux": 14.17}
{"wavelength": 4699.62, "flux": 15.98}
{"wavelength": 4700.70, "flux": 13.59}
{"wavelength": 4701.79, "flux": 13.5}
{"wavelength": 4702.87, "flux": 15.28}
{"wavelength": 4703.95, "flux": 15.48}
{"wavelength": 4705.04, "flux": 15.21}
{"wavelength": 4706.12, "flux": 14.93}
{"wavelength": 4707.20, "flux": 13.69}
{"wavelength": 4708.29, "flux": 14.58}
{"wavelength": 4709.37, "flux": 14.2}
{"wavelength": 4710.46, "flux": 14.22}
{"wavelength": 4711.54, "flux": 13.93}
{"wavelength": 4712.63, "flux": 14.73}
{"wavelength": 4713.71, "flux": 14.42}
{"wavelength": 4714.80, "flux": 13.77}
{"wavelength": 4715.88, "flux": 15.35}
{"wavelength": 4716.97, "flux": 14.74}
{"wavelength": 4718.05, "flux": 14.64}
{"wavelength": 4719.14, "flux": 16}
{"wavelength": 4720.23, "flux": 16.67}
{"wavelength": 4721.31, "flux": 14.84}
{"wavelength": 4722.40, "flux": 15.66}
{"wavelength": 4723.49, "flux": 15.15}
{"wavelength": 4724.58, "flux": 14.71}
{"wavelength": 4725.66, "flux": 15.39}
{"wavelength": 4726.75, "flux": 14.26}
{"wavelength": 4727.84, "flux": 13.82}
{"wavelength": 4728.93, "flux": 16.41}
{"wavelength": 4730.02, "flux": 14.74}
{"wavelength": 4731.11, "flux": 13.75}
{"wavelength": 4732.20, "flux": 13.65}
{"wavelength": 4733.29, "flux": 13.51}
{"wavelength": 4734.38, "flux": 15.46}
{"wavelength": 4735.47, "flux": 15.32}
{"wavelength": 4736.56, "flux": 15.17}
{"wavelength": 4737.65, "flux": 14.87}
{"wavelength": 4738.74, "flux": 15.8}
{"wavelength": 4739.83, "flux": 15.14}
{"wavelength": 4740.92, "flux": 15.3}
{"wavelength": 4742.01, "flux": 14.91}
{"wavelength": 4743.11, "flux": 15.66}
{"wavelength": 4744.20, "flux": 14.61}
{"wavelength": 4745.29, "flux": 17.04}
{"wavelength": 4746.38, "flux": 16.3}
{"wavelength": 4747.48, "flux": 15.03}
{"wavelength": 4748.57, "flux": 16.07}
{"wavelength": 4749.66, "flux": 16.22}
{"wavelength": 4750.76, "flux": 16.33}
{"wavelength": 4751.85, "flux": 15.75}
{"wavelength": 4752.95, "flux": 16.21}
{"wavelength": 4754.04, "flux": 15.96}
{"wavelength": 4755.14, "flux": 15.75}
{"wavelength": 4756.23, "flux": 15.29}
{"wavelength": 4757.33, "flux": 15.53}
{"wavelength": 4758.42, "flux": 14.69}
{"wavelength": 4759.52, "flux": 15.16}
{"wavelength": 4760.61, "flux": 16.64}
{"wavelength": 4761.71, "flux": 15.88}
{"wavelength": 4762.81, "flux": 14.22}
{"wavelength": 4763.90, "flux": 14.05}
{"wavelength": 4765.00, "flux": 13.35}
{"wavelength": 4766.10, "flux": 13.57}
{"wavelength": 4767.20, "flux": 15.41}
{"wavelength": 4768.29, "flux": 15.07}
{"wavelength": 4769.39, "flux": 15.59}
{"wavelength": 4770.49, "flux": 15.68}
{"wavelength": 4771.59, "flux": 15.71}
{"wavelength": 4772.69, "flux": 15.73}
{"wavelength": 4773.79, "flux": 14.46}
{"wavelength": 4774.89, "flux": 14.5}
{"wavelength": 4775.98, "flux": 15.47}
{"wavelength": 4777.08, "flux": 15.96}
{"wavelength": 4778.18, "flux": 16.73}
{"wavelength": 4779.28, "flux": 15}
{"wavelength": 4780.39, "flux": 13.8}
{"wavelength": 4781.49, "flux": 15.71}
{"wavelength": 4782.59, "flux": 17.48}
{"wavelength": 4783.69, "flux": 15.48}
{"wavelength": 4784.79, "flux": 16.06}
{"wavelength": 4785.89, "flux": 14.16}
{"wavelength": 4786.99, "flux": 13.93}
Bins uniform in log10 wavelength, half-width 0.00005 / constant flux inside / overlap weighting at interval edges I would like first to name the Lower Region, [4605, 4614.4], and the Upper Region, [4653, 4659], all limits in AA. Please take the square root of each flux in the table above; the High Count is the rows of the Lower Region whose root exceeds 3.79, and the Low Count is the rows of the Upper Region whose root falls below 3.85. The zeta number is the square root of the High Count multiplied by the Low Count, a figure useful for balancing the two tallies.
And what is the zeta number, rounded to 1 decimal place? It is 2.8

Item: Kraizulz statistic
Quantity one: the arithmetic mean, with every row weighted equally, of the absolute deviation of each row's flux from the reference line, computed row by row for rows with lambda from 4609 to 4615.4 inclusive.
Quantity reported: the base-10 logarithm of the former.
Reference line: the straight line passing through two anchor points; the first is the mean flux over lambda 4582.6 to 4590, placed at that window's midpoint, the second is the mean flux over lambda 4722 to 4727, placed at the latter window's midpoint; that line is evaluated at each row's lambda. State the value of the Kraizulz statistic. 0.06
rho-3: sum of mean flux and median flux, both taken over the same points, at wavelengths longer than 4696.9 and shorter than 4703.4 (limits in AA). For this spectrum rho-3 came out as 28.7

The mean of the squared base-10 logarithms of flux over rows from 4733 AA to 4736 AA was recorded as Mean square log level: 1.37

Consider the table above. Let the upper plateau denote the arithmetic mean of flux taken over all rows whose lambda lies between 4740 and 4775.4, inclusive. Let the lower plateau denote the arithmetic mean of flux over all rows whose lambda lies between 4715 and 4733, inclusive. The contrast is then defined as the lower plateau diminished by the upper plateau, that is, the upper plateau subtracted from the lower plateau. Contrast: -0.4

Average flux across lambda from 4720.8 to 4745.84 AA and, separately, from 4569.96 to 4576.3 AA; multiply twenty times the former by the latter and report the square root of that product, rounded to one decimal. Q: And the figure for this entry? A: 66.8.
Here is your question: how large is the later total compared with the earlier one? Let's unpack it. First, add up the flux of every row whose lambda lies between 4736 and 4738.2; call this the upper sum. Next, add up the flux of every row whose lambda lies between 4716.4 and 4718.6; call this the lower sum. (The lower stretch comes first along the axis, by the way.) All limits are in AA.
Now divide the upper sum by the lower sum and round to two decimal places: 1.02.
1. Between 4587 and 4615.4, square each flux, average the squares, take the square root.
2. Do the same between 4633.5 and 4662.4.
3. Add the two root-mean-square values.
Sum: 30.0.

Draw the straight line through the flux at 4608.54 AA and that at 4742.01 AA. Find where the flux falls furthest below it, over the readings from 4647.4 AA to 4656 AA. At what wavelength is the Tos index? 4651.18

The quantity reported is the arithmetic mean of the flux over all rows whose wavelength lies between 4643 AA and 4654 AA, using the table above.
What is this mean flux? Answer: 14.6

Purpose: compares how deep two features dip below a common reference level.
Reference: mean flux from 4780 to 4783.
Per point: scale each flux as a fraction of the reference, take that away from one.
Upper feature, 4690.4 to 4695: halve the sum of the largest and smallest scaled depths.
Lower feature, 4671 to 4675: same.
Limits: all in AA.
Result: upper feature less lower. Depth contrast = -0.02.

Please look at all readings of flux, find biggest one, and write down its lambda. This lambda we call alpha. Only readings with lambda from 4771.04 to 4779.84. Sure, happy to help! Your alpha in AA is 4778.18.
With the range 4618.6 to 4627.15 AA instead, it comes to 4625.55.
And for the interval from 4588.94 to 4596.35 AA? 4593.70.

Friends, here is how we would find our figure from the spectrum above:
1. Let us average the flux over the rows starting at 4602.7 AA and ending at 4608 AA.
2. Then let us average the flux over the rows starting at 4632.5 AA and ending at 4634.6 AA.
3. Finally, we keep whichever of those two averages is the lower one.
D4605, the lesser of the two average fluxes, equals 14.9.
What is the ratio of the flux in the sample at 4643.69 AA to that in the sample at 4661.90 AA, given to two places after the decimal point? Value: 0.90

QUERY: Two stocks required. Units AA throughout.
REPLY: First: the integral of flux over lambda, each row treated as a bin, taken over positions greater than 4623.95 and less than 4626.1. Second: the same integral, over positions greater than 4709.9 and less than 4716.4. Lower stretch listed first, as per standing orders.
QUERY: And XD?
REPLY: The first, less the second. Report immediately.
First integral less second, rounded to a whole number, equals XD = -60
